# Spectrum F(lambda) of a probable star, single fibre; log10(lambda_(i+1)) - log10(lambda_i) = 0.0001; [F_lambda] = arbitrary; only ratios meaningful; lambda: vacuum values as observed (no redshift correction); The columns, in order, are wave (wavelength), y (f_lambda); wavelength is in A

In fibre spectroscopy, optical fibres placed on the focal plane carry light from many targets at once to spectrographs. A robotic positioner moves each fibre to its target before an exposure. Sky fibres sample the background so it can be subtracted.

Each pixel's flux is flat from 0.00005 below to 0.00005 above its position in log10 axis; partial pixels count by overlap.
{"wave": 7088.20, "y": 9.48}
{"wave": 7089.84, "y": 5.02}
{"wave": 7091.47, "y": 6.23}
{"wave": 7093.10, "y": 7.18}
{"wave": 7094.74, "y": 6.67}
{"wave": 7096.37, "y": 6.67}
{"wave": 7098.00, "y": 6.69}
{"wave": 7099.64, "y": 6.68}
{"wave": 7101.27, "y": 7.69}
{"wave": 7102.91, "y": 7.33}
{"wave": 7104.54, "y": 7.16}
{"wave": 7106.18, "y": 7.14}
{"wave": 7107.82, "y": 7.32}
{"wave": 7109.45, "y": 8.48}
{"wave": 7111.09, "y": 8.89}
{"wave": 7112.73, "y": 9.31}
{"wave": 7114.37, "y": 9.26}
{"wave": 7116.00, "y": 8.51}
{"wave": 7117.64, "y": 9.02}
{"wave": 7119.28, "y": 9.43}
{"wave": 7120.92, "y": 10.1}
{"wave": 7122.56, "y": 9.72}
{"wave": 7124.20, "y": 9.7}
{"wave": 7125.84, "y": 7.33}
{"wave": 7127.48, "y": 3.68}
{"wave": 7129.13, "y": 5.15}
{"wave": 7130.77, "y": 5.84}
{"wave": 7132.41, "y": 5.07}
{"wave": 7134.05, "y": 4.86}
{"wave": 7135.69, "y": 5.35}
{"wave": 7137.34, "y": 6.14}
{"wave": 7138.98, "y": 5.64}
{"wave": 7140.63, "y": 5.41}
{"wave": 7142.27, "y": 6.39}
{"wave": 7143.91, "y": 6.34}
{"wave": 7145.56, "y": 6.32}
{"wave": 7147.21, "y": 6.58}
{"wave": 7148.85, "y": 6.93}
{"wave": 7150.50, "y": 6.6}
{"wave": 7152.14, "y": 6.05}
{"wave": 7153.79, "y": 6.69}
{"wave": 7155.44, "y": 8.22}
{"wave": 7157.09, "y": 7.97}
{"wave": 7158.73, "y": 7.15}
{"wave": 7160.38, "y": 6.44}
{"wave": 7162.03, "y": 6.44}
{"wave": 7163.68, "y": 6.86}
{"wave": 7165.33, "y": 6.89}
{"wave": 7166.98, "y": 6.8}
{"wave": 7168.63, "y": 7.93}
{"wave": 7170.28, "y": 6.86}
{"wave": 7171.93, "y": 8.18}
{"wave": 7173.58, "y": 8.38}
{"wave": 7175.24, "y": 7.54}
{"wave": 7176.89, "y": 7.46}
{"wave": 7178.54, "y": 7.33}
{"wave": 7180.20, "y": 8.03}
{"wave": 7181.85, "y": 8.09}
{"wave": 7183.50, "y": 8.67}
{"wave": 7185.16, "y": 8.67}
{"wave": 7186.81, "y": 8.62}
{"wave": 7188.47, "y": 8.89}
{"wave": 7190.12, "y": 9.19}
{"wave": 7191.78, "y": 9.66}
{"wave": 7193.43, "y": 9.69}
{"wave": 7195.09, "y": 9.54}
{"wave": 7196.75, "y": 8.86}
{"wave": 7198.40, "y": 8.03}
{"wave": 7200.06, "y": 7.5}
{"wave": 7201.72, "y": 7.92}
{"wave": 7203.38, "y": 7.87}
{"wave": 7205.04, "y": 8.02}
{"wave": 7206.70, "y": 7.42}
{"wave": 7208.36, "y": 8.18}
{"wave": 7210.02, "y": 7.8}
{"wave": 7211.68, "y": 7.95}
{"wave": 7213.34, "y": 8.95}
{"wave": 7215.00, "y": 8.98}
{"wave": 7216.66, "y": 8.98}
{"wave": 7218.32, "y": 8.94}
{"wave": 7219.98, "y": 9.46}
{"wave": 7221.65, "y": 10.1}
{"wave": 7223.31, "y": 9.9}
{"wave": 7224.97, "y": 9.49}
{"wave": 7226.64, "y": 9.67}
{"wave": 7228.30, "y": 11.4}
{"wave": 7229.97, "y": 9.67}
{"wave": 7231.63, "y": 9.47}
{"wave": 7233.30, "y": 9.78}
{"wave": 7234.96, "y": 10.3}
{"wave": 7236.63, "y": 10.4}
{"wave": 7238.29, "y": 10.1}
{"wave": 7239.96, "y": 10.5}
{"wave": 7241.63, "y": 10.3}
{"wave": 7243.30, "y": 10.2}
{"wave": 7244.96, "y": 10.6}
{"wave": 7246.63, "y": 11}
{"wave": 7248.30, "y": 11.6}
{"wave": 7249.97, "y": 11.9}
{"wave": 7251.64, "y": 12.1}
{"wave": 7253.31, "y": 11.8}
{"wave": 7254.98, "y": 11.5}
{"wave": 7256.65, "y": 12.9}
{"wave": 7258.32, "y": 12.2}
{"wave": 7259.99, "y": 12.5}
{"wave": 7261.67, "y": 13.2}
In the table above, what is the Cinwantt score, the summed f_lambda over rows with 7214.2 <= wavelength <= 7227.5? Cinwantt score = 76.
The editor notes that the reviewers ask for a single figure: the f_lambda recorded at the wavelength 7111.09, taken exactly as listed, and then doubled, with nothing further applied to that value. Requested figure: 17.8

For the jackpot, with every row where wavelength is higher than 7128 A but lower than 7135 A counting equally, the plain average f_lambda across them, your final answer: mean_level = 5.2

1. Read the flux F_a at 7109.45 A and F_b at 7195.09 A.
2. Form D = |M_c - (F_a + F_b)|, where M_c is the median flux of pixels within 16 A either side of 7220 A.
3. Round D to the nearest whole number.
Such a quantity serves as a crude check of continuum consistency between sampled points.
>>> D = 9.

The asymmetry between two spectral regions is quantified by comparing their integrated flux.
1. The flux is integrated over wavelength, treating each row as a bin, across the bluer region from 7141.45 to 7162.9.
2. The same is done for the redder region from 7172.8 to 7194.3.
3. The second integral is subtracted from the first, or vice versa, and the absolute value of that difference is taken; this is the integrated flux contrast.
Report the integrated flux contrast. 37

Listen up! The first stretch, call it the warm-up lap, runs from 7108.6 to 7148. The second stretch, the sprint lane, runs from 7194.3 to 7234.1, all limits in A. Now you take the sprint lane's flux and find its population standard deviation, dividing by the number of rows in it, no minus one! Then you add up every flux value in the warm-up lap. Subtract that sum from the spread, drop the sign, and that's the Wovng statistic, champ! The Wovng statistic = 172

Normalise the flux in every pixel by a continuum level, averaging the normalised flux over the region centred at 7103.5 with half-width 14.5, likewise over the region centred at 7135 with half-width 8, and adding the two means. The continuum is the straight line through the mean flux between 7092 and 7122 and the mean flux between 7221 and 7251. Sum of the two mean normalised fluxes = 1.58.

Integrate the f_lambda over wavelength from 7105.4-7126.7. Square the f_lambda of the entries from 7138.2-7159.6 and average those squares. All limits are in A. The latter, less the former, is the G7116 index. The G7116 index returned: -142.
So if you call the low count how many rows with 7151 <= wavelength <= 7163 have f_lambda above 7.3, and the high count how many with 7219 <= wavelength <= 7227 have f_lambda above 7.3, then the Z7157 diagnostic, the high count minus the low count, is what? 3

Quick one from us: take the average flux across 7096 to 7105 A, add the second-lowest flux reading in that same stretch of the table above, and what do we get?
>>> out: 13.7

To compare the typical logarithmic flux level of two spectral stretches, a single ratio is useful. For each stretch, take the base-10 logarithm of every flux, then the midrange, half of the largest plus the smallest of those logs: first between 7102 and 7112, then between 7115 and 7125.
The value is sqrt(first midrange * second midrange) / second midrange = 0.97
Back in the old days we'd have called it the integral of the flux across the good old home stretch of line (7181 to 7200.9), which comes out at 175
